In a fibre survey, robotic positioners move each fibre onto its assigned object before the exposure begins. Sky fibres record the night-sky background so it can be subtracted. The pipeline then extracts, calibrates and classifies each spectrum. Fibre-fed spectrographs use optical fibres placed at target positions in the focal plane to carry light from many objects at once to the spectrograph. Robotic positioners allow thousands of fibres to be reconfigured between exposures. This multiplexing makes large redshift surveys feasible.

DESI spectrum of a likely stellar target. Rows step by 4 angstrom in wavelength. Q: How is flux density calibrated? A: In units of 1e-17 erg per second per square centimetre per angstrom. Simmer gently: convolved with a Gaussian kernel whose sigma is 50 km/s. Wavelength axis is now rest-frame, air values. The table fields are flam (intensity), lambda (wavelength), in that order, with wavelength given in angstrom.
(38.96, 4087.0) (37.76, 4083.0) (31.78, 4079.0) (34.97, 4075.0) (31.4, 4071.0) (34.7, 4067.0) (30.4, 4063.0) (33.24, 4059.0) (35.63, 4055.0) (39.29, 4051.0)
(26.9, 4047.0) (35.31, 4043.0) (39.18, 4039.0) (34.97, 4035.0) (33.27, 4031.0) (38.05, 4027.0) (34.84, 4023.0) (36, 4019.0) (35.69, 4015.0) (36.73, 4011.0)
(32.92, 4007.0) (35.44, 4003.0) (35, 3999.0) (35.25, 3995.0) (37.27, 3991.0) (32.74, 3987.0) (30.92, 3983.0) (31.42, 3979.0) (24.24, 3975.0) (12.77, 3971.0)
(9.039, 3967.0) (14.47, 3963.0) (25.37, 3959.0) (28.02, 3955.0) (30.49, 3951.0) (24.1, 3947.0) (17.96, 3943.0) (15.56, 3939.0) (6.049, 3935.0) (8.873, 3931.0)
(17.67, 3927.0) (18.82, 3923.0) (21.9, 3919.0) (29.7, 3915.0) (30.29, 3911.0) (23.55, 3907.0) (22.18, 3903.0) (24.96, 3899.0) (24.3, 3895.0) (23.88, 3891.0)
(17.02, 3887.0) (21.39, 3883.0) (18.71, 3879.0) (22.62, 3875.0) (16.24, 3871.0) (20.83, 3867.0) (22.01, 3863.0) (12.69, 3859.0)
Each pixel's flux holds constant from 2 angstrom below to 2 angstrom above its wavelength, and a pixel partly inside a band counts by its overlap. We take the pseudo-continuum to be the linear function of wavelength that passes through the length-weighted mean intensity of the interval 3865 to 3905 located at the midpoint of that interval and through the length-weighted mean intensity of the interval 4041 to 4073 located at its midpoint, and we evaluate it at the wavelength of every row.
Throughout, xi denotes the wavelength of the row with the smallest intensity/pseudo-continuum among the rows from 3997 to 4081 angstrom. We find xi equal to 4047.0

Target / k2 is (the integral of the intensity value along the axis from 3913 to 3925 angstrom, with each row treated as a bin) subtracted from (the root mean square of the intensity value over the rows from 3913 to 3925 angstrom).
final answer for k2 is -258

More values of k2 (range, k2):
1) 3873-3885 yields -230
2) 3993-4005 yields -388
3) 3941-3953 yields -265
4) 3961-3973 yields -133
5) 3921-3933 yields -166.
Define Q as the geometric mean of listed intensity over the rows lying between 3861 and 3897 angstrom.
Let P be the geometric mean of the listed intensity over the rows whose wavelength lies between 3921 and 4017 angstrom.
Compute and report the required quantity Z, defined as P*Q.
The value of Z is 460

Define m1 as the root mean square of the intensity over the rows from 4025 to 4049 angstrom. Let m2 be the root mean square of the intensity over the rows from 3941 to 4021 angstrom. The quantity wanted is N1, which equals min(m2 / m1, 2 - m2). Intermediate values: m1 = 35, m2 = 29.5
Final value -28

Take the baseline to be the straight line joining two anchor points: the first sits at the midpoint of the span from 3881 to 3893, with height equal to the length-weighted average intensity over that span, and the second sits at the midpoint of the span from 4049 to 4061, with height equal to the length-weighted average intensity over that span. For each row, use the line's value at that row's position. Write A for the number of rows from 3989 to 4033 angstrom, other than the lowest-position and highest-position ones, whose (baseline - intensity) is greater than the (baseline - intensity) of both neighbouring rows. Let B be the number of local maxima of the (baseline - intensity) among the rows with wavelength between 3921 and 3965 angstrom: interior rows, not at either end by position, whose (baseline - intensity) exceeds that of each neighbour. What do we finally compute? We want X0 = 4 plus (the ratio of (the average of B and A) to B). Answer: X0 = 6.00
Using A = 3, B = 1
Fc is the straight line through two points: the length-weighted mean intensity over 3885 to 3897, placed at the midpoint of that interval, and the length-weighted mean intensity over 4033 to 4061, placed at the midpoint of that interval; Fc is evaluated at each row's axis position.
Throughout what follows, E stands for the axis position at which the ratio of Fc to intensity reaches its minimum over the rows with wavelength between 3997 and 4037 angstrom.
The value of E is 4011.0 angstrom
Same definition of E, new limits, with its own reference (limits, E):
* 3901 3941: 3911.0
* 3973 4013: 3991.0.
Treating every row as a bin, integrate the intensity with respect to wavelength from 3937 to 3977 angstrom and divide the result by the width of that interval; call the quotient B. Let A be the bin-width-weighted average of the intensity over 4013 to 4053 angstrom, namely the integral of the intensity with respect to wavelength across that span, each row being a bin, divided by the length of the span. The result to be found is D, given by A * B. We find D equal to 714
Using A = 35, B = 20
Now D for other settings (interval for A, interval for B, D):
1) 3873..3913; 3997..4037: 808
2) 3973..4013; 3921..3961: 640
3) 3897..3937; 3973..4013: 677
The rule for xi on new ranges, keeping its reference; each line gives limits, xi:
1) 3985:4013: 4007.0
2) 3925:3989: 3935.0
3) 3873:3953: 3935.0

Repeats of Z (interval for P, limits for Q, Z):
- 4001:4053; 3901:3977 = 647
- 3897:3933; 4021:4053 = 731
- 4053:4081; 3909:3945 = 551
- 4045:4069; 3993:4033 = 1169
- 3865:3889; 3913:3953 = 334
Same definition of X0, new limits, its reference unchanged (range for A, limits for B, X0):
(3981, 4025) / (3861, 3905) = 4.83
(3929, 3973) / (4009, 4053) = 4.83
